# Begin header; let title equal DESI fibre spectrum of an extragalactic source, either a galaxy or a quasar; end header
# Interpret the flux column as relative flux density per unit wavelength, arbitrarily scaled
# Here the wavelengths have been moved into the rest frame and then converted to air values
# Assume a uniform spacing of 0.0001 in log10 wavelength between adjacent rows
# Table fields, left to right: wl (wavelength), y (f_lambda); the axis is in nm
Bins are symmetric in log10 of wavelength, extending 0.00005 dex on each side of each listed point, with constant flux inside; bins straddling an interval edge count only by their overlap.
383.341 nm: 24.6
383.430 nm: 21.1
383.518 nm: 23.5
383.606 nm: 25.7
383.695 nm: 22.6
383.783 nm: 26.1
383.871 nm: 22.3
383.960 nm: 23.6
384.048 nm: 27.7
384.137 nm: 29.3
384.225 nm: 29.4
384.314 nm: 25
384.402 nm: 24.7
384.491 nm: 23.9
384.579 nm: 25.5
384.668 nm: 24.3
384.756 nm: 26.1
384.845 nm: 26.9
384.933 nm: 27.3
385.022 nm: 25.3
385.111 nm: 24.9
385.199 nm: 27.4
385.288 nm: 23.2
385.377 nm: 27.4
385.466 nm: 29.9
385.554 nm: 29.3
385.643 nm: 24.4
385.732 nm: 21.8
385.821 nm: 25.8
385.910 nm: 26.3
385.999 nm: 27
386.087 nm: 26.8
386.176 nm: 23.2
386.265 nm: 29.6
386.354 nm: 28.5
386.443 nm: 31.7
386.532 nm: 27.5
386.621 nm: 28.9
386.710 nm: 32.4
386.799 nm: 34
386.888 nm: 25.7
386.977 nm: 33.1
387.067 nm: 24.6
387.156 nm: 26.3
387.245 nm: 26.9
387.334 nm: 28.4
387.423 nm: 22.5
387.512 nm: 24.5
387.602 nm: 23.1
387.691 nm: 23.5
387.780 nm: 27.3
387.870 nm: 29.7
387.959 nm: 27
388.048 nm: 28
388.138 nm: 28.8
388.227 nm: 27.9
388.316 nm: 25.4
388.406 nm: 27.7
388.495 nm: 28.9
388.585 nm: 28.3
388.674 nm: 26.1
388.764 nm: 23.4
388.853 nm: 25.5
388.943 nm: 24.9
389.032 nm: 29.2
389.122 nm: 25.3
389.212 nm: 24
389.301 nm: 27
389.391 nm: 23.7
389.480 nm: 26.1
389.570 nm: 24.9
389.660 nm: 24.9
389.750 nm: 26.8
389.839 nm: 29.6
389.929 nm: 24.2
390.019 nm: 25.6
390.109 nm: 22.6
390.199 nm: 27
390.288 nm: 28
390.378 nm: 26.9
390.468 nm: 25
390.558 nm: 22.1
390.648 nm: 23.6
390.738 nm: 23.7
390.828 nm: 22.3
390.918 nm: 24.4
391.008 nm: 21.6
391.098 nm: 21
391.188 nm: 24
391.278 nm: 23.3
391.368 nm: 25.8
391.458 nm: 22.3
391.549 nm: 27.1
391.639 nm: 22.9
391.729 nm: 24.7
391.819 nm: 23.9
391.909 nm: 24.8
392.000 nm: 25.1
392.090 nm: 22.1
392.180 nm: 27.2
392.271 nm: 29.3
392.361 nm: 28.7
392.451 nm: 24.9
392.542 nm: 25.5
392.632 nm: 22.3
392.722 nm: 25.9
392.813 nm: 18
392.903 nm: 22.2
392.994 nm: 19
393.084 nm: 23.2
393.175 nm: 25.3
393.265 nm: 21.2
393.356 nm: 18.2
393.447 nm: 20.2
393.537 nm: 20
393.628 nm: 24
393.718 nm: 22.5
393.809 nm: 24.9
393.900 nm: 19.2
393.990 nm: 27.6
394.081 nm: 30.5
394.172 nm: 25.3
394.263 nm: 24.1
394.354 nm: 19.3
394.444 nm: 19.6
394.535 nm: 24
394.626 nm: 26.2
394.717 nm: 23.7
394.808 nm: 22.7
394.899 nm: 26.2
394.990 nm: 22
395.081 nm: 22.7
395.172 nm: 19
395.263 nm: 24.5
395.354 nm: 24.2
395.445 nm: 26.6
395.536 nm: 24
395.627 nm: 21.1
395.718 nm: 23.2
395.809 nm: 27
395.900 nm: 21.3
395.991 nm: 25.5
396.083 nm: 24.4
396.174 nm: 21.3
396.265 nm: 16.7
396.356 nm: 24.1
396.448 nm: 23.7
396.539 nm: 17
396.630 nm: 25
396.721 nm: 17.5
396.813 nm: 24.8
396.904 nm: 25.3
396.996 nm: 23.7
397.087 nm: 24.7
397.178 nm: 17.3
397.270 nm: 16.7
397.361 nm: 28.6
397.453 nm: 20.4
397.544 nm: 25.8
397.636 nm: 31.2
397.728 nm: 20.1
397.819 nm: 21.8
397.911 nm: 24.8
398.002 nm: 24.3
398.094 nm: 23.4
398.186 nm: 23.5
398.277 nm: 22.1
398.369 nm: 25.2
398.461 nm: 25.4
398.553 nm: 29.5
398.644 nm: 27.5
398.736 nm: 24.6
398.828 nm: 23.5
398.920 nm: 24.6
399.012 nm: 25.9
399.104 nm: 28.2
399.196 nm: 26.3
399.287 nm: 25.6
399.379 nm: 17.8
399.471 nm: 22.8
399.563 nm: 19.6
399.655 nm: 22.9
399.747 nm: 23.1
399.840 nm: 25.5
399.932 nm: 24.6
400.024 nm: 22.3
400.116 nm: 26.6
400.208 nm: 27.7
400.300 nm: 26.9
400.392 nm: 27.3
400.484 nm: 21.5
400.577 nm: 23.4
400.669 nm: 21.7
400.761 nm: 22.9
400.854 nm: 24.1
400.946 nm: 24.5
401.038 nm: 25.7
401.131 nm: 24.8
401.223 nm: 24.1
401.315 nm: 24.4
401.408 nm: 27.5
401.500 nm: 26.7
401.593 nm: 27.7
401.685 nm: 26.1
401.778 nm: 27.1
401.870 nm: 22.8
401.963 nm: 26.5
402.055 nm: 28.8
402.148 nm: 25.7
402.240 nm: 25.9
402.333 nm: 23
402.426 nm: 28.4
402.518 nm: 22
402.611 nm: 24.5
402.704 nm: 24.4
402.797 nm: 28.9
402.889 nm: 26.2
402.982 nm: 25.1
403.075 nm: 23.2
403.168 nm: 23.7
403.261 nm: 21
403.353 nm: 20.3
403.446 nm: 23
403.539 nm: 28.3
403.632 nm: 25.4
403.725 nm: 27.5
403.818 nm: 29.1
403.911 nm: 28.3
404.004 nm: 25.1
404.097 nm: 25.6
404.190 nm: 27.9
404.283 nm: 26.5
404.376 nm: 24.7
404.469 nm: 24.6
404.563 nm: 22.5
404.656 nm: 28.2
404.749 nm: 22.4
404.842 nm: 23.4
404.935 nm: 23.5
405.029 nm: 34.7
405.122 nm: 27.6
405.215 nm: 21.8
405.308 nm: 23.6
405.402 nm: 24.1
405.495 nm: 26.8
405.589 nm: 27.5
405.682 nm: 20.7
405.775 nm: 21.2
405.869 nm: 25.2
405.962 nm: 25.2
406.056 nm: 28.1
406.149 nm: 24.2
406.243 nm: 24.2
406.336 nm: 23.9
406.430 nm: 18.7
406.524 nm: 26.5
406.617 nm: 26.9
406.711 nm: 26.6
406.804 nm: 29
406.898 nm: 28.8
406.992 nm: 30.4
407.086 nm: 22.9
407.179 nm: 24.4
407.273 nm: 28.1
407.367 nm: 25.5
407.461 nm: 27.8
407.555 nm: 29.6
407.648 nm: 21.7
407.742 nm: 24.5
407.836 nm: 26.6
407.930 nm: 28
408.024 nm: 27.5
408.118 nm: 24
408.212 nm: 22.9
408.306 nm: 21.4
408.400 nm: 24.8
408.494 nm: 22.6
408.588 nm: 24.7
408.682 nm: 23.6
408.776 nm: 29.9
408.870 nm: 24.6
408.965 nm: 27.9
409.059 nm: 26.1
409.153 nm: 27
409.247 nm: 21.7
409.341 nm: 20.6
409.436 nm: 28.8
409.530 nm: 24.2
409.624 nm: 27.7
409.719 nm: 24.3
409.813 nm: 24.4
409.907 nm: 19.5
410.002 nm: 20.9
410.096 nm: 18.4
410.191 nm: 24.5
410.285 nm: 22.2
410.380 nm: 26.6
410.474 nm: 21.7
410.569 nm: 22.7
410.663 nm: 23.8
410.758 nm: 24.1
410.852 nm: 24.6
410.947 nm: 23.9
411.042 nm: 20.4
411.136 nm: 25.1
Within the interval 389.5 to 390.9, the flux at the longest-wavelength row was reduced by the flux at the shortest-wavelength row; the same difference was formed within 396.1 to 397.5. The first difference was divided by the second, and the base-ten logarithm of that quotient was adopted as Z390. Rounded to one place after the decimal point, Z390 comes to 0.5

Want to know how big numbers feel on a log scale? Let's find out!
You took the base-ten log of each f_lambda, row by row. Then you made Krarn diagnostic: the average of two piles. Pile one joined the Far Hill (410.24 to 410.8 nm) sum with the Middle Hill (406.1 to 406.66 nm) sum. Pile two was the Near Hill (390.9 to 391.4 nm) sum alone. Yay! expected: 12.3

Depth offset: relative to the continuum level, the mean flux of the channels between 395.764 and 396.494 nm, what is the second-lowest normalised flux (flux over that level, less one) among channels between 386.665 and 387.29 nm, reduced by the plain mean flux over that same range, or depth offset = -28.9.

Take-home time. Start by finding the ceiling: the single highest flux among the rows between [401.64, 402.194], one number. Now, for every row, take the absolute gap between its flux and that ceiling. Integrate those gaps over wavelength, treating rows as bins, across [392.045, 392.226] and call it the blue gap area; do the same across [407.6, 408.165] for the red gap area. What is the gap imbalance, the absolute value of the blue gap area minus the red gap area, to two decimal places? 1.18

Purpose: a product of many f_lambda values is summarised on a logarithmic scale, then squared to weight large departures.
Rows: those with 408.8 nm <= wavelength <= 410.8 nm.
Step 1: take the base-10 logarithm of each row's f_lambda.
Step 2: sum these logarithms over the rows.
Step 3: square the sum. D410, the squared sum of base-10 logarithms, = 834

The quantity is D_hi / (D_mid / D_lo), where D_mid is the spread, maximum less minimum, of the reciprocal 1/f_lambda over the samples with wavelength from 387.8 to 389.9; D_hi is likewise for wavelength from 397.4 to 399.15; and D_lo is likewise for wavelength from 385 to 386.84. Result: 0.032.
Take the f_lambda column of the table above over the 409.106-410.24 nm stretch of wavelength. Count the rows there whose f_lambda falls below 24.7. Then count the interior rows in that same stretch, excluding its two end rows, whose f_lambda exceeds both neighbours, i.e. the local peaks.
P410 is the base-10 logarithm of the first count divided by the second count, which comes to 0.35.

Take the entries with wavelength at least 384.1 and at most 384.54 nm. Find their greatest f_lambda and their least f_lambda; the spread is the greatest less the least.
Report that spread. 5.5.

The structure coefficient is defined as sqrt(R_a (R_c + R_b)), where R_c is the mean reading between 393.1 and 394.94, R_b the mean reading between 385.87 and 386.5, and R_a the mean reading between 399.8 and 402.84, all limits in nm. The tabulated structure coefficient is 35.8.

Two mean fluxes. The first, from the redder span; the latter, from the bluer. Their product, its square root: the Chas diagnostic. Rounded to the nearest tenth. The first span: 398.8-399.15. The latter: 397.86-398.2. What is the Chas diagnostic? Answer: 24.8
